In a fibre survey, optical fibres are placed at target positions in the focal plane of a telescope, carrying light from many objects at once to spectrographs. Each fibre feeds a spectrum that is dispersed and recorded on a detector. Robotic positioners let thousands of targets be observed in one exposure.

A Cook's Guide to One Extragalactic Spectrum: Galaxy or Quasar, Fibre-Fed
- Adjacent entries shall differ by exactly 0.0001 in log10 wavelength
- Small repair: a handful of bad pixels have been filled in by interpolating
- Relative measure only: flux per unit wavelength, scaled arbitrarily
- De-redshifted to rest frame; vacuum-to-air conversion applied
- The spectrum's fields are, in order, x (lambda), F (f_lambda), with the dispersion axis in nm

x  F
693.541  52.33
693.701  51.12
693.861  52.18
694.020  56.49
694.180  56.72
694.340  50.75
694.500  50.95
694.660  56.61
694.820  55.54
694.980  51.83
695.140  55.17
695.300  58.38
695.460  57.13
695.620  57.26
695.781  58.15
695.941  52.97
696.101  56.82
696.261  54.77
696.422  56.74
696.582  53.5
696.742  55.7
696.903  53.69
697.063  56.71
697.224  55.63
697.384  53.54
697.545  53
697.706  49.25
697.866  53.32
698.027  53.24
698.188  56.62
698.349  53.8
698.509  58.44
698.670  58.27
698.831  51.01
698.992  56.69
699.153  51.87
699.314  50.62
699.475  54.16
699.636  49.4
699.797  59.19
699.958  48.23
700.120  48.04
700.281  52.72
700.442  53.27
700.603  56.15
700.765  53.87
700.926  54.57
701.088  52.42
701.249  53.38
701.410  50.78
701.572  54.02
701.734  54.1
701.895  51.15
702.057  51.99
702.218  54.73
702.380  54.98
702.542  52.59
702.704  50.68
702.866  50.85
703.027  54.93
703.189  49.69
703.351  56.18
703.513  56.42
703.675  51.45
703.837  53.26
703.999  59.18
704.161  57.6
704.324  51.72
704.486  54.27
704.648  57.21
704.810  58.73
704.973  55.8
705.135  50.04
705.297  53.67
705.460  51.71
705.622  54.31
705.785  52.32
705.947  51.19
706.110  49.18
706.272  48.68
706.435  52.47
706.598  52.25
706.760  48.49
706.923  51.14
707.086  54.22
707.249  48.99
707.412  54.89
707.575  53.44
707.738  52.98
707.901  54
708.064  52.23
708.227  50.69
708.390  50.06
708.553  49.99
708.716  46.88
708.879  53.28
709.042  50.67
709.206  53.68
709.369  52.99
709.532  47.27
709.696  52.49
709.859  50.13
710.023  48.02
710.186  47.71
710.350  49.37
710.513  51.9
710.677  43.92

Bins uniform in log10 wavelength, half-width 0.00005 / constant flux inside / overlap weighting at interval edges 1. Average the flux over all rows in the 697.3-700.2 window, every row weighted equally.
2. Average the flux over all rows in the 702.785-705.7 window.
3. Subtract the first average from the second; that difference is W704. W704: 1.0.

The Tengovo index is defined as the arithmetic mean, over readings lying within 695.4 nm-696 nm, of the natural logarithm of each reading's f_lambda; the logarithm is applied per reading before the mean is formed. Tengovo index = 4.03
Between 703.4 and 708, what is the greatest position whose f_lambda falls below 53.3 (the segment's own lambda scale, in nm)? 707.738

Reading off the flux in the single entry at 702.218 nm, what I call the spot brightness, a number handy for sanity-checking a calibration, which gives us 54.73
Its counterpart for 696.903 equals 53.69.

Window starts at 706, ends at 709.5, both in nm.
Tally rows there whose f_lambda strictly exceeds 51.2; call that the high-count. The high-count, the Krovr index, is 11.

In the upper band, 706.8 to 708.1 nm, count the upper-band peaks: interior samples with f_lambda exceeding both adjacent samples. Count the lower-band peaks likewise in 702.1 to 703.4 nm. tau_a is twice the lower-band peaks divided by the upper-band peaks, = 1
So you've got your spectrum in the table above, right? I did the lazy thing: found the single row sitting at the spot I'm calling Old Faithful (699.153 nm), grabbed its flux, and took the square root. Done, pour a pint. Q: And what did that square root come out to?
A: 7.20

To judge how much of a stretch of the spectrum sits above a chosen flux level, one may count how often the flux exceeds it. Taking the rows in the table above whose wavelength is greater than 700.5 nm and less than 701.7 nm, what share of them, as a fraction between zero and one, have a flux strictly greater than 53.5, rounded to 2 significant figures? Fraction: 0.57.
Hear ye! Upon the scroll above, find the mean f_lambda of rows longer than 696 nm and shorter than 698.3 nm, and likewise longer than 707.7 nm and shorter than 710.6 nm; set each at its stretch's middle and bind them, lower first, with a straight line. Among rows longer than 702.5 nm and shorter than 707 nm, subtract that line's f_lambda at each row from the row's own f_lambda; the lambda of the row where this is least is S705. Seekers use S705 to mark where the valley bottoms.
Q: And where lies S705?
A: 706.760 nm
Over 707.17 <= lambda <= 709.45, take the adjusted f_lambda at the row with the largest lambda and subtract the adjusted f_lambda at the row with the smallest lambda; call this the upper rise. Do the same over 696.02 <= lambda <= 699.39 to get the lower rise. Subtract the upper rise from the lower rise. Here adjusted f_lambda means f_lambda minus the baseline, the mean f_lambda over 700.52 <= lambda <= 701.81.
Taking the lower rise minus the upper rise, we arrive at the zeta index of -10.2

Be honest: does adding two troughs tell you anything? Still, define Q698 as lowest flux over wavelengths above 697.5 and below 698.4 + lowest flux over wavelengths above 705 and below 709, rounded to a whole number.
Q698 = 96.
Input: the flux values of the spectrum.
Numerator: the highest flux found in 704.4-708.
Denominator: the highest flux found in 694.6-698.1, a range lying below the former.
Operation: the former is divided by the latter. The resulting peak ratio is 1.01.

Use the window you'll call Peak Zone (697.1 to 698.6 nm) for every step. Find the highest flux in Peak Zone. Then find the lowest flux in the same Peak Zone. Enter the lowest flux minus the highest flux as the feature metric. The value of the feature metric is -9.2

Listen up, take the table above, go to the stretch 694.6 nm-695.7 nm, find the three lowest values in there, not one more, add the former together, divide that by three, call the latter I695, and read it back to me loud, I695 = 54.2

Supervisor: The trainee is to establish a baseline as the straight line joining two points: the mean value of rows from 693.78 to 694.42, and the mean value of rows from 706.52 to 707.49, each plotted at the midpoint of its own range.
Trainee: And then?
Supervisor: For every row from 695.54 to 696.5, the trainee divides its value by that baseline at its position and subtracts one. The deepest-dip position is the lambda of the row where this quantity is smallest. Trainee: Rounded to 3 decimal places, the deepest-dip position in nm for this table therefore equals 695.941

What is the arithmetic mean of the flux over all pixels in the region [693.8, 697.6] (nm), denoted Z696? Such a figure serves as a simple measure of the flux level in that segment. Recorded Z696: 55.0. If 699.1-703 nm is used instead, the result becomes 52.7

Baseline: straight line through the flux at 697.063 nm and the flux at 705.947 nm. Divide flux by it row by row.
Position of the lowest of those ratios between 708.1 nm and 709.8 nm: 708.716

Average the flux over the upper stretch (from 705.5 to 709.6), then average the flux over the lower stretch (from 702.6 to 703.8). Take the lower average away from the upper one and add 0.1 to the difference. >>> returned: -1.3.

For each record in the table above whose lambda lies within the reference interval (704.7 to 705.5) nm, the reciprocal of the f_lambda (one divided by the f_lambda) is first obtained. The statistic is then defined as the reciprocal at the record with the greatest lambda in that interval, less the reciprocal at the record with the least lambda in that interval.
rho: 0.0023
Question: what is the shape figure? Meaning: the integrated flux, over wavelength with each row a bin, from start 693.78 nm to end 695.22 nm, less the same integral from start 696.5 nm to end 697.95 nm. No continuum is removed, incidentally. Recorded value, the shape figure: 0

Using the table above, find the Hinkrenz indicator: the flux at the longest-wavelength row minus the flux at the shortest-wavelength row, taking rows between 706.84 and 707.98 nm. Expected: 3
